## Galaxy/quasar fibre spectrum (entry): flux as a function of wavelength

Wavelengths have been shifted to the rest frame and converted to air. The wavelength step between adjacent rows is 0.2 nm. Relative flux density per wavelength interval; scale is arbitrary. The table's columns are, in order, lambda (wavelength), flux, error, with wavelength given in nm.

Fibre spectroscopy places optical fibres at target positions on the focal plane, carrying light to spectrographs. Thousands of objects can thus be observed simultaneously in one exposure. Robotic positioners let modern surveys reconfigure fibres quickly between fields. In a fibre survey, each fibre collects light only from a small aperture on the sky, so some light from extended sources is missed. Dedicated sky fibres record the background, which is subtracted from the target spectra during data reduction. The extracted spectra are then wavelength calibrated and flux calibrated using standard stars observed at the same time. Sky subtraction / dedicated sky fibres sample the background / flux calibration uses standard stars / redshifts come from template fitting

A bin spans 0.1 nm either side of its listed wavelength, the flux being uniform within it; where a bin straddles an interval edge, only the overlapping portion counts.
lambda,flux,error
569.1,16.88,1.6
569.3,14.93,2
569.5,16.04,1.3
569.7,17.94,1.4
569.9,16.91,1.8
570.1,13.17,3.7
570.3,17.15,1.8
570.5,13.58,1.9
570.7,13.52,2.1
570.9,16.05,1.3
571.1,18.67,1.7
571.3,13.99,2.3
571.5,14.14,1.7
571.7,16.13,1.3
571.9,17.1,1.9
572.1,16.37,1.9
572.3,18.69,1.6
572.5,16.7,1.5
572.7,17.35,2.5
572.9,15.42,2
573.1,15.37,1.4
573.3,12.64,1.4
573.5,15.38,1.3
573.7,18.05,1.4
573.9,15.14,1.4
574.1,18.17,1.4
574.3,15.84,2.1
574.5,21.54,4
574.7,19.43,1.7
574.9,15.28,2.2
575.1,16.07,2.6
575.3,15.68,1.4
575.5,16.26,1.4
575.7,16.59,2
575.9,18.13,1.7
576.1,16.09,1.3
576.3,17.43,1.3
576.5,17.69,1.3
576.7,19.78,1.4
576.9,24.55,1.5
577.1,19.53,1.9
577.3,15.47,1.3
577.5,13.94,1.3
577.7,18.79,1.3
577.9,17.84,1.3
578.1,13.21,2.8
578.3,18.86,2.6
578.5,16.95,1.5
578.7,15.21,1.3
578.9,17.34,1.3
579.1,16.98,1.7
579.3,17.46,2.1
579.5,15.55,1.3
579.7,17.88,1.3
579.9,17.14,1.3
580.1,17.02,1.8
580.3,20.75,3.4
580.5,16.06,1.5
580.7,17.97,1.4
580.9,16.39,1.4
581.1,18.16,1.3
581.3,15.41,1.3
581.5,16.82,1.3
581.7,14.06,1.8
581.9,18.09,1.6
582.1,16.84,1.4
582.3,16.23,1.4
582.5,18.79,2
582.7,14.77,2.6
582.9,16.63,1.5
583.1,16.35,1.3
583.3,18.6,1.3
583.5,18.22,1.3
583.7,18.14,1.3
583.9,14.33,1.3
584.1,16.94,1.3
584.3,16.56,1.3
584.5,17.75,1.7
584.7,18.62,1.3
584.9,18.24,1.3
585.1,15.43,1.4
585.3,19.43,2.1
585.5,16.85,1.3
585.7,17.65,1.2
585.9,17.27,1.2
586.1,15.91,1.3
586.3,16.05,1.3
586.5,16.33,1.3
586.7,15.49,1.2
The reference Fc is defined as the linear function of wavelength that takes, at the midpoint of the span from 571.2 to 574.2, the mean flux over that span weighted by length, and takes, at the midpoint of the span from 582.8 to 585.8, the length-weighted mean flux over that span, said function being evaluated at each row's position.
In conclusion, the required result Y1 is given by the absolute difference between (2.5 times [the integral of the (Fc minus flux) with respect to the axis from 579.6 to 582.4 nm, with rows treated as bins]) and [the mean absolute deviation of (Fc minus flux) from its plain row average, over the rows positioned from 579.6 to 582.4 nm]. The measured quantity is 1.9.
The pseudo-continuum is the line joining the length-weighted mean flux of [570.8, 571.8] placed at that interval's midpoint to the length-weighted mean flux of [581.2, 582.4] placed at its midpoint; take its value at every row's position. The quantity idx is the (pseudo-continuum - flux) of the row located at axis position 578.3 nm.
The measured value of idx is -2.8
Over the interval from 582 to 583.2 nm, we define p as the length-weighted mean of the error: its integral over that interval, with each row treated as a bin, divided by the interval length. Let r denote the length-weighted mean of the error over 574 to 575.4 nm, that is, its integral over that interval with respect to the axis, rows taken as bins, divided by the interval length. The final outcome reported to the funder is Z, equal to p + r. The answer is 3.9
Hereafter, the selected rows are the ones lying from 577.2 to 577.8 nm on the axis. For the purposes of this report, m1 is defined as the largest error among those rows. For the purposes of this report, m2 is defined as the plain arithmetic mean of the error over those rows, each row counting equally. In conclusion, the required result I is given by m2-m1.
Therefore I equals 0.00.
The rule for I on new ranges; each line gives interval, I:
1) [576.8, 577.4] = -0.33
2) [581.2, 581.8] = -0.33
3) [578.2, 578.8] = -0.80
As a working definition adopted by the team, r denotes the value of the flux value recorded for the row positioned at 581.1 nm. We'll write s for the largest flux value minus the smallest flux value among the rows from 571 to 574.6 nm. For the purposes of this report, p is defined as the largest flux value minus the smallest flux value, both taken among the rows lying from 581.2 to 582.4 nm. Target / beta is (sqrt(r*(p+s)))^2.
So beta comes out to 235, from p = 4.0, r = 18.16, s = 9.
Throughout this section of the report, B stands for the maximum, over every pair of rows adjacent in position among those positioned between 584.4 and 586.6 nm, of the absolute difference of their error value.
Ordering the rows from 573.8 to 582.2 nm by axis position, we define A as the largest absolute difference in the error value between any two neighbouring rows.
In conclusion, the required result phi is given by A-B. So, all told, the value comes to 1.5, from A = 2.3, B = 0.80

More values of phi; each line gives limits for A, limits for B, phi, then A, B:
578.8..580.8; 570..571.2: 0.0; 1.9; 1.90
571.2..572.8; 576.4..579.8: -0.5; 1.0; 1.50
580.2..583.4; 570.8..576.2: -0.4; 1.9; 2.30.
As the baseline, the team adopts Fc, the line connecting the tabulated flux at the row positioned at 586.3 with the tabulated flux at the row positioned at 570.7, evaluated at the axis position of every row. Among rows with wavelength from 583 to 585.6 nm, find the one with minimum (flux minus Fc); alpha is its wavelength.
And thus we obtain 583.9 nm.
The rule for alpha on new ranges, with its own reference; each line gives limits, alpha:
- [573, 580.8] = 578.1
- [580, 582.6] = 581.7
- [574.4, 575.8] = 574.9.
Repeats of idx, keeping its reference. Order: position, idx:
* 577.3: 0.6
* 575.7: -0.6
